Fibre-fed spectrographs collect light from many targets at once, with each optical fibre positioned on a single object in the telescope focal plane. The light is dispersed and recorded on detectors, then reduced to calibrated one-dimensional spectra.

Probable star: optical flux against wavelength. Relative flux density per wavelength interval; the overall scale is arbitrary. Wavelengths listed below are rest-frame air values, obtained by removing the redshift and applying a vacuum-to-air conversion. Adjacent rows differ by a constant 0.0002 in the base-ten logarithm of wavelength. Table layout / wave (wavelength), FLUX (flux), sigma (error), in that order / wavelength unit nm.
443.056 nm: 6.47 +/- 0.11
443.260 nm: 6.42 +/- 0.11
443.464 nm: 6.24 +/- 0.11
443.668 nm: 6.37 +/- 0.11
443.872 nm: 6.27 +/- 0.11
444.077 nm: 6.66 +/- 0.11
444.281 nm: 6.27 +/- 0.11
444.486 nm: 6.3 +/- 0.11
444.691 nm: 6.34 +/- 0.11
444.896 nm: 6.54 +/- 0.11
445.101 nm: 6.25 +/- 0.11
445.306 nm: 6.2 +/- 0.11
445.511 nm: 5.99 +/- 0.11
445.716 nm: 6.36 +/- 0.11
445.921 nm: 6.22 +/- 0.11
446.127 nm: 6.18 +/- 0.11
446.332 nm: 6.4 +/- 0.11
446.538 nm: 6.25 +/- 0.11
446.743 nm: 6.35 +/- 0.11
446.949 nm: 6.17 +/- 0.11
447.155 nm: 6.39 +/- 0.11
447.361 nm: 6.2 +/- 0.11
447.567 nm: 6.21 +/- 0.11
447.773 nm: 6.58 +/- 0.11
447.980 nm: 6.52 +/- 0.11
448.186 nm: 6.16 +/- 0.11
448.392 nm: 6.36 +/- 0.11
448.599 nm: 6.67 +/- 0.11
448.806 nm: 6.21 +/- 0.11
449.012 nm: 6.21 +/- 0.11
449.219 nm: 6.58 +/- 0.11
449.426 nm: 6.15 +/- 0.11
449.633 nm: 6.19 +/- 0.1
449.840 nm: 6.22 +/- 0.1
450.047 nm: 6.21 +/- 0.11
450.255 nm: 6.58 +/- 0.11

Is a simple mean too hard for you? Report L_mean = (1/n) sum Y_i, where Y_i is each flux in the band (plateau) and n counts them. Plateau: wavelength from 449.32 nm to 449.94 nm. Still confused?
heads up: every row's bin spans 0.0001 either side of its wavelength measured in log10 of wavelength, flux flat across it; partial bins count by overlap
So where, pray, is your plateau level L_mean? 6.19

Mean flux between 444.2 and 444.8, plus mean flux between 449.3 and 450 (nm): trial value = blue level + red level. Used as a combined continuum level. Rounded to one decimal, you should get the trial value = 12.5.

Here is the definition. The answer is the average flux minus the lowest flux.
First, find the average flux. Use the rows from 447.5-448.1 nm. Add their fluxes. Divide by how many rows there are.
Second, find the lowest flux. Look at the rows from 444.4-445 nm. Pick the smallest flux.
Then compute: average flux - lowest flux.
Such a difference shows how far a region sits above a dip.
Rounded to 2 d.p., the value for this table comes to 0.14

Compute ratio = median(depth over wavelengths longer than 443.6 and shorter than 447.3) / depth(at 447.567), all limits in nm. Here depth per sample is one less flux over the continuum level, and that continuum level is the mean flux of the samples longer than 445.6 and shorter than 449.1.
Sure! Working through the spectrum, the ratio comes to 0.3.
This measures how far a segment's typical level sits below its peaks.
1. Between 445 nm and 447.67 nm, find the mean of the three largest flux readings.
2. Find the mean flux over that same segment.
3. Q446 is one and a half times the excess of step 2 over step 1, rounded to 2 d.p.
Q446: -0.21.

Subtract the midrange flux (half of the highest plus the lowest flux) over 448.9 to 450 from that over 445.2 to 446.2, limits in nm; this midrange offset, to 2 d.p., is -0.19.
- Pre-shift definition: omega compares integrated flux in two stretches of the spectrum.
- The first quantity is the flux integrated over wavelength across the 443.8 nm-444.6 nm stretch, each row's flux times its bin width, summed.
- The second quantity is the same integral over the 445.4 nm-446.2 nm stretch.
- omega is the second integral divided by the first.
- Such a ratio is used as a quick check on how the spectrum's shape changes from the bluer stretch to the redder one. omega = 0.97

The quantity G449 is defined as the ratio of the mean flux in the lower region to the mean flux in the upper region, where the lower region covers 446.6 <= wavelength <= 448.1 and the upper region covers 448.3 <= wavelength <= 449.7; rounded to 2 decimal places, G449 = 1.00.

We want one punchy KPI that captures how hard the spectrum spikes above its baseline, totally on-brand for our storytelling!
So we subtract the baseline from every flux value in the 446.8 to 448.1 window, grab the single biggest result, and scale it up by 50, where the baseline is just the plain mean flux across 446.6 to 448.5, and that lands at 12.7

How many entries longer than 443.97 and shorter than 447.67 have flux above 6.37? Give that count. 4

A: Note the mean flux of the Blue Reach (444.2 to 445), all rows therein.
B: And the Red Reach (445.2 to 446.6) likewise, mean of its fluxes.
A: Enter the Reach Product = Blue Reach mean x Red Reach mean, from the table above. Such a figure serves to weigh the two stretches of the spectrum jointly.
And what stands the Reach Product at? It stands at 39.6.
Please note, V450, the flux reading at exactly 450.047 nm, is 6.21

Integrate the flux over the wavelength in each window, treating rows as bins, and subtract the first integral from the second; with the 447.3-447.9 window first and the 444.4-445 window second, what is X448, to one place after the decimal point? 0.0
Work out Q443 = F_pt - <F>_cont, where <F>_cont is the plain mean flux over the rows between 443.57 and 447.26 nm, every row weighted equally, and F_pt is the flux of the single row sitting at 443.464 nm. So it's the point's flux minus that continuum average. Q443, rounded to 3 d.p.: -0.066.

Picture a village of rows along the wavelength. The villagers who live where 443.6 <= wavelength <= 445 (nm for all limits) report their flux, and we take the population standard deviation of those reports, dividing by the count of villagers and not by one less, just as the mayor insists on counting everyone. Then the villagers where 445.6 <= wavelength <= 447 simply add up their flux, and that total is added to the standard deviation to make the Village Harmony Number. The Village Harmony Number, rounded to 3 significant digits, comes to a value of 44.1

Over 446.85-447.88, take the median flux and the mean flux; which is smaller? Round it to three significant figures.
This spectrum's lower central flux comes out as 6.21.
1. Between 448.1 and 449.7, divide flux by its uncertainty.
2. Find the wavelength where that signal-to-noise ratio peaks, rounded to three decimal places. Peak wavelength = 449.633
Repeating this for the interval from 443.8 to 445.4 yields 444.077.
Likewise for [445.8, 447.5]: 446.332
